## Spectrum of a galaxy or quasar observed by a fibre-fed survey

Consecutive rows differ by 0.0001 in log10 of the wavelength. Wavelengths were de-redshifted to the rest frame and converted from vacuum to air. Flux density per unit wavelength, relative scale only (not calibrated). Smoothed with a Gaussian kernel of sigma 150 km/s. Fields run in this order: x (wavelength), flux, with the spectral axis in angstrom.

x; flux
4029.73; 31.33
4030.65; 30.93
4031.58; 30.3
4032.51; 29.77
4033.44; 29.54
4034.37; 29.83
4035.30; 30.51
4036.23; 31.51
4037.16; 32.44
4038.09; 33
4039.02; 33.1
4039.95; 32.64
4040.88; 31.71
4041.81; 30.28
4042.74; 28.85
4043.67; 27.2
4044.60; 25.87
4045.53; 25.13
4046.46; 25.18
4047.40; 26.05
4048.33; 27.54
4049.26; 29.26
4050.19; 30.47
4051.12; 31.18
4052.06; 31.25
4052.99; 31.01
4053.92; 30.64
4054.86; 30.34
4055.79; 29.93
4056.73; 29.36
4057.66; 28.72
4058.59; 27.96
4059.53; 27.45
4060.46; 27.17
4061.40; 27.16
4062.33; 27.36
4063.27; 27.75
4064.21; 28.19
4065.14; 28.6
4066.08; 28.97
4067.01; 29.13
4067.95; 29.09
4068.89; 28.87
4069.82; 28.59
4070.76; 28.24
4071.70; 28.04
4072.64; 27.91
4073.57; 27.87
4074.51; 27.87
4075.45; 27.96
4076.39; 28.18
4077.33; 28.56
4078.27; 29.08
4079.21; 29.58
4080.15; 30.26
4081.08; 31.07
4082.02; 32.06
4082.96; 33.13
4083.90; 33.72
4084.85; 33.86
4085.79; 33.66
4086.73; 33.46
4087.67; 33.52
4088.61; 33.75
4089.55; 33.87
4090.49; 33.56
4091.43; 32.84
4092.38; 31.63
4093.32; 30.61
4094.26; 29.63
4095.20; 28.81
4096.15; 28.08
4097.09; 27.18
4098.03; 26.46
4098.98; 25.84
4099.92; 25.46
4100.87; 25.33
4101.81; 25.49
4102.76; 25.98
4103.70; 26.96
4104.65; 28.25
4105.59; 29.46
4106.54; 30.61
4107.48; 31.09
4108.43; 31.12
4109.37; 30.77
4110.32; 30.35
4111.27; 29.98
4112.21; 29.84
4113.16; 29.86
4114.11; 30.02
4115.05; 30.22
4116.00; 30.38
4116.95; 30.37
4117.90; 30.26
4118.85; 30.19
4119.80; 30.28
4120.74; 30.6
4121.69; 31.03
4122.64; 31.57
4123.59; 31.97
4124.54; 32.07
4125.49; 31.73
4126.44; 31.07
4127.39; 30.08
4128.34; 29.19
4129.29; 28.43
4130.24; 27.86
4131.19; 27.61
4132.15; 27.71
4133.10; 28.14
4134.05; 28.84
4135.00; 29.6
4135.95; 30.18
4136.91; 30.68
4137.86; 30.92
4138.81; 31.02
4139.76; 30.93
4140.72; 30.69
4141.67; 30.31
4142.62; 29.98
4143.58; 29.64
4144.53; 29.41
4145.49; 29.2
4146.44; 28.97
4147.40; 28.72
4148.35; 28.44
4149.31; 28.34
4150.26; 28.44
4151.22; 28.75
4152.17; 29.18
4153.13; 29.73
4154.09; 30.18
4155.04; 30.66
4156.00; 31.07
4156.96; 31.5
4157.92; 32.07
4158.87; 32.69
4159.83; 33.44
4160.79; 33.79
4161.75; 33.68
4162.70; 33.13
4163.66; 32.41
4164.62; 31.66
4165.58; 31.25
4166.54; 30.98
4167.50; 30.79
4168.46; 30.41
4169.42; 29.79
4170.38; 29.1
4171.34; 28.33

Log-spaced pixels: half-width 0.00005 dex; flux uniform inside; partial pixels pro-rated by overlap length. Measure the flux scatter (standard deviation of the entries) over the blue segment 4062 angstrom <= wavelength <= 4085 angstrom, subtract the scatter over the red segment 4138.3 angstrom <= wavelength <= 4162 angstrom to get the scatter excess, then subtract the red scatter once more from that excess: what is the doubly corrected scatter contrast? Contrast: -1.4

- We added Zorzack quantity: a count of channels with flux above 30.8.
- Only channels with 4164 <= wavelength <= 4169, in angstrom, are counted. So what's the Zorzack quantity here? 3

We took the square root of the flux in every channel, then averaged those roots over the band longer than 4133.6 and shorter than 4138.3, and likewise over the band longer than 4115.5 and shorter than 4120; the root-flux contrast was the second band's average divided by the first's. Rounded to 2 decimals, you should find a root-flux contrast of 1.00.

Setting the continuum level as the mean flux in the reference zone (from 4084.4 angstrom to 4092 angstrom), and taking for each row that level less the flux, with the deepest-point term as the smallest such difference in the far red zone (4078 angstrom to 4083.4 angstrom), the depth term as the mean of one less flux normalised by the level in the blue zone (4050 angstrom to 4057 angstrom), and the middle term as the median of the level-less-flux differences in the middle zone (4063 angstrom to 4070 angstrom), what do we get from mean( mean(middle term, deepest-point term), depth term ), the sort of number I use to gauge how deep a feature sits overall 1.4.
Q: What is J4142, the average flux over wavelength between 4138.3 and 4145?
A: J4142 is 30.3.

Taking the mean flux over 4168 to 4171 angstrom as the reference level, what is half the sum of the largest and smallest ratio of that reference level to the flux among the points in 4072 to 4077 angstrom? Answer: 1.06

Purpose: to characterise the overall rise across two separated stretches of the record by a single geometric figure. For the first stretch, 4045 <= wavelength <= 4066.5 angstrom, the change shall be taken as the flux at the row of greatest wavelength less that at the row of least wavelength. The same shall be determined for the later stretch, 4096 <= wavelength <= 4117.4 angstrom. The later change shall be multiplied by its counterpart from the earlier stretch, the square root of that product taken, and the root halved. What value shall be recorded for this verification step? 1.5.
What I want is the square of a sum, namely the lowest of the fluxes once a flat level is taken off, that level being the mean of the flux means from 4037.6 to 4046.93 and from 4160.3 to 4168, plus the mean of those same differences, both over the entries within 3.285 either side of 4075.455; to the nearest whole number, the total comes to 30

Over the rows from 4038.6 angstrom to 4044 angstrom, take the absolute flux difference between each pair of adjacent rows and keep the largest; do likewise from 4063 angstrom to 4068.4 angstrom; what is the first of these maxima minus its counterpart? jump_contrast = 1.2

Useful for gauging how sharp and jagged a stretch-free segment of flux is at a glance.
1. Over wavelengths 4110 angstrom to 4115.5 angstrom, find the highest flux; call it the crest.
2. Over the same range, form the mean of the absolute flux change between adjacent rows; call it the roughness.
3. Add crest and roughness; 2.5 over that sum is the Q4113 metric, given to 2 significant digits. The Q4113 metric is 0.082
